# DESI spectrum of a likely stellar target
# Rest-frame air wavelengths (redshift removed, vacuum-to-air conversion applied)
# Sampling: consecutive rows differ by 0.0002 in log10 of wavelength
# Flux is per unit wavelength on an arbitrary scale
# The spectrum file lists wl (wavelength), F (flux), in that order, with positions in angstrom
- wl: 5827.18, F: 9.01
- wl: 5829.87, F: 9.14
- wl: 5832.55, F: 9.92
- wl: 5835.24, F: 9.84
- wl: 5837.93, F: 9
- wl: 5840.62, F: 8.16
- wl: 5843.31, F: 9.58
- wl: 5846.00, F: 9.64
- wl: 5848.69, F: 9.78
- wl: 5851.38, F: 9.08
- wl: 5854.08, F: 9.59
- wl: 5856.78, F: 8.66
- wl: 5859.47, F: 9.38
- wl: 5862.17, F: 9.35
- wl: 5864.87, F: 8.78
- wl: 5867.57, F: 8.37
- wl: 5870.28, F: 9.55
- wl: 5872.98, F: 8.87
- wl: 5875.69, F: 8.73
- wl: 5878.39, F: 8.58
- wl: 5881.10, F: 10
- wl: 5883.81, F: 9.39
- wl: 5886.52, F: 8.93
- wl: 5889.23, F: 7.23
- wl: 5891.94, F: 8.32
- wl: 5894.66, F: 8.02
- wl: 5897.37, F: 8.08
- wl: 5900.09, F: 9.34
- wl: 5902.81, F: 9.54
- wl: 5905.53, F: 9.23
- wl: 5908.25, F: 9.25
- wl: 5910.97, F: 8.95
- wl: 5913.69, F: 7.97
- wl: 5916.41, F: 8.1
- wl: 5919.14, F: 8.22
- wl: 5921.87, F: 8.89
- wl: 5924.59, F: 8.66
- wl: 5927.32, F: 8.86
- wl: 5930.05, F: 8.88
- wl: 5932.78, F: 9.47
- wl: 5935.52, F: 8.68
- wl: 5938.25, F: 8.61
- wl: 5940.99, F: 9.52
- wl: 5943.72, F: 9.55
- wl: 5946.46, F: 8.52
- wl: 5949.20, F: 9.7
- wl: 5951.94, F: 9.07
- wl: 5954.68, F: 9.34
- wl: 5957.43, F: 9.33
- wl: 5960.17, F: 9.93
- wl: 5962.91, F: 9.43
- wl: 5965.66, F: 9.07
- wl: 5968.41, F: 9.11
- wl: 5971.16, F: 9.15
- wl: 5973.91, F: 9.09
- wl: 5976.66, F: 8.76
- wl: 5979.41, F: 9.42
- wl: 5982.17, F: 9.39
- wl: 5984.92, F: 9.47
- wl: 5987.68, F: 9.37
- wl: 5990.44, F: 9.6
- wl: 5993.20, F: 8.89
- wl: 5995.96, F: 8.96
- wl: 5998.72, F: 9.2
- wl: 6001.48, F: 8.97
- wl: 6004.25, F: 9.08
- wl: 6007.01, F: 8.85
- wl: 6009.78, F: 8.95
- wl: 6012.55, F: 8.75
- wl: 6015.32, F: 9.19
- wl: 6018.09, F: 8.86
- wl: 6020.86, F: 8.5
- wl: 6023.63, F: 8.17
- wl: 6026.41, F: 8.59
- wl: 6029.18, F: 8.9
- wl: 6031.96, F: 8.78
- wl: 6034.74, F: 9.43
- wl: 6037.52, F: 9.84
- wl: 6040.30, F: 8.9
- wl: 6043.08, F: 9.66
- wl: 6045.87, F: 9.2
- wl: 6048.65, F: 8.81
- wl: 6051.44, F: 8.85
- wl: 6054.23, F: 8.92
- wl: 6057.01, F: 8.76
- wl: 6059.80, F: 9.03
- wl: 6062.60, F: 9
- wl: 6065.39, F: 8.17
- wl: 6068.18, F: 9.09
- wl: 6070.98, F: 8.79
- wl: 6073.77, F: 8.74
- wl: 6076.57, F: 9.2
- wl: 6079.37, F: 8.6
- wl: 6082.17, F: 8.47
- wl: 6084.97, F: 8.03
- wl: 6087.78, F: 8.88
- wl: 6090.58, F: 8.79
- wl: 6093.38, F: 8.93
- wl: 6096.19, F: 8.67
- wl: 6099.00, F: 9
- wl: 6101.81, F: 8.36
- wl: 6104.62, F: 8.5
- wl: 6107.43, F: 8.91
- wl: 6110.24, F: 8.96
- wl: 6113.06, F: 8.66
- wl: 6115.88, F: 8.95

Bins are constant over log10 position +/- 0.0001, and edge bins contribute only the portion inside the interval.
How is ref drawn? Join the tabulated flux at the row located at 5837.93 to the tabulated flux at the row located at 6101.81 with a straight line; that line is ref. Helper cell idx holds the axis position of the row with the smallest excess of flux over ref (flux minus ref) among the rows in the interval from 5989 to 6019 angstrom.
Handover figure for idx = 6012.55 angstrom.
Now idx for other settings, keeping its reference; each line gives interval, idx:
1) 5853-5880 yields 5867.57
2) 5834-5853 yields 5840.62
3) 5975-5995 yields 5976.66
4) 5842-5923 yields 5889.23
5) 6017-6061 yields 6023.63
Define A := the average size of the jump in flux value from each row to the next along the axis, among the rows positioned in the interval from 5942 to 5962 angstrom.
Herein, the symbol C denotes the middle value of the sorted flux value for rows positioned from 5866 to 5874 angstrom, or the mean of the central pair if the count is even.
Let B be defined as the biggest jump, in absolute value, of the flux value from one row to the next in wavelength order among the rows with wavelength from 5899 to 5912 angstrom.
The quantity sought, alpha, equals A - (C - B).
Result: -7.94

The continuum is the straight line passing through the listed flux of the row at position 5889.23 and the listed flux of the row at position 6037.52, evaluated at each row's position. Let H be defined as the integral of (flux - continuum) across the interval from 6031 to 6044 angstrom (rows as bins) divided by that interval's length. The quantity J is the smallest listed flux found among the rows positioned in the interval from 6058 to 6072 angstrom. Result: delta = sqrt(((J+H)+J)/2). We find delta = 2.81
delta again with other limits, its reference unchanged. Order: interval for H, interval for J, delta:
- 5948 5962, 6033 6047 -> 3.07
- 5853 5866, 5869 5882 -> 3.13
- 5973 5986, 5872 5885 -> 2.96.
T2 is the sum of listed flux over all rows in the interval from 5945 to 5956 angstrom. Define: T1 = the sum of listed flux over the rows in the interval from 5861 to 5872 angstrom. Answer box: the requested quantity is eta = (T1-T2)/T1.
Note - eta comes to -0.016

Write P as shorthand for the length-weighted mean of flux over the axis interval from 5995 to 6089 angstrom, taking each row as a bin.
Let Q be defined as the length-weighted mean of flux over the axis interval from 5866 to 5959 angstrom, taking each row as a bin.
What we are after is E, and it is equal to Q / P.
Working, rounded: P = 8.88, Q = 8.88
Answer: 0.999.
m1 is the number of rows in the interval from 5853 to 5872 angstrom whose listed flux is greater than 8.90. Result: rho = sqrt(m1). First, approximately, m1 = 4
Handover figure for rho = 2.0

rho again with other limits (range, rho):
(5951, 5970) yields 2.6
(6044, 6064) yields 2.0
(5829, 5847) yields 2.4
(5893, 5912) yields 2.2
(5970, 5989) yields 2.4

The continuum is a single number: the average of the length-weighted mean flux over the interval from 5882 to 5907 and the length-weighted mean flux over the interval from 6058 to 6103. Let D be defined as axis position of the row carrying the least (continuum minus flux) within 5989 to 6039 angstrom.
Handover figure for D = 6037.52 angstrom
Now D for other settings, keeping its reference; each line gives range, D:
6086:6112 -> 6099.00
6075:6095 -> 6076.57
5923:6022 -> 5960.17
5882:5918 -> 5902.81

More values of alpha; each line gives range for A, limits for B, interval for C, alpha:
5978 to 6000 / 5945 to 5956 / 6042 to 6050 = -7.81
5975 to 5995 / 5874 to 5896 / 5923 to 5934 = -6.87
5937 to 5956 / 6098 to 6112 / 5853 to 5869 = -7.75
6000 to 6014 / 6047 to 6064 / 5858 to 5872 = -8.92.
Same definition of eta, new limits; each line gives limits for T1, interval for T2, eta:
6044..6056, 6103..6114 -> 0.021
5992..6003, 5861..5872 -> -0.001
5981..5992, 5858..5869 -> 0.052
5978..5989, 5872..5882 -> 0.039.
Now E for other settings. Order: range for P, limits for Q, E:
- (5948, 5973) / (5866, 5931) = 0.937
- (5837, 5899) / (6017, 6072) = 1.000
